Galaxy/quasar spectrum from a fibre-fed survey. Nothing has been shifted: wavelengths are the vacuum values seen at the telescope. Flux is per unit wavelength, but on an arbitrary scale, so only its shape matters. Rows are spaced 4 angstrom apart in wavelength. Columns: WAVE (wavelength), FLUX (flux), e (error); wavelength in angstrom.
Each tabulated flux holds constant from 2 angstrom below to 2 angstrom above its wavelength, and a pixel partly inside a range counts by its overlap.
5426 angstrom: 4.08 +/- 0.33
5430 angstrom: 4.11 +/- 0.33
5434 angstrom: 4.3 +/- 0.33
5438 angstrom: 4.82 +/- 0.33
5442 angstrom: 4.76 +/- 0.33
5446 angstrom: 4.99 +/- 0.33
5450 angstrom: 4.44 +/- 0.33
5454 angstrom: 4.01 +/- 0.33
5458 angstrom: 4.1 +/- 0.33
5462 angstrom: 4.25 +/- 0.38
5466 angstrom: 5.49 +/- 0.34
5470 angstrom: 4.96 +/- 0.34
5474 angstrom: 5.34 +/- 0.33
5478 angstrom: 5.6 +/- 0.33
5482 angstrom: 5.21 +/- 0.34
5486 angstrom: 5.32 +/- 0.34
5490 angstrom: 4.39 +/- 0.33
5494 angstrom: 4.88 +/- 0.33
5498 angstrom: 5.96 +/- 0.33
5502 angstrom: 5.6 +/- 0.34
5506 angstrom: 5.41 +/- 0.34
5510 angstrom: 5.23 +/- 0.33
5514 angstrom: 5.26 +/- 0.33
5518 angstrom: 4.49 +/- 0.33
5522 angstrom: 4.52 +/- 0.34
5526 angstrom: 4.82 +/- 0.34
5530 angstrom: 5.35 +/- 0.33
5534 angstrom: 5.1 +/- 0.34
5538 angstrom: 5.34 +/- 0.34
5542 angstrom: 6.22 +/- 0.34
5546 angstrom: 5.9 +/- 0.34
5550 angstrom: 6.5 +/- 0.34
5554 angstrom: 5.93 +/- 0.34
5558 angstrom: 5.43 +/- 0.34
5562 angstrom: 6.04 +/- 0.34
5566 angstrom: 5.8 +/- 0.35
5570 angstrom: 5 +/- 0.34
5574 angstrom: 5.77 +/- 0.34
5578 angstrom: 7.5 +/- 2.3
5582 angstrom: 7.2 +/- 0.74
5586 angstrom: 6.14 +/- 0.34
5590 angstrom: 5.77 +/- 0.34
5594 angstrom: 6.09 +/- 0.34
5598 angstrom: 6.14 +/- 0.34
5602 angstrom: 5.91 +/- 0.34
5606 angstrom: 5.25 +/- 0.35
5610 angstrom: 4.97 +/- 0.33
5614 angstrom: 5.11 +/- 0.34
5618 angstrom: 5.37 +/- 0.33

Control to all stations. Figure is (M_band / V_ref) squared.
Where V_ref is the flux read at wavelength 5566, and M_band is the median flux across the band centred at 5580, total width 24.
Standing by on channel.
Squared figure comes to 1.1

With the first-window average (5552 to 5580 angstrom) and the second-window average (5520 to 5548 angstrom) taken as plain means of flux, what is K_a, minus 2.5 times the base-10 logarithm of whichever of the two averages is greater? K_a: -1.93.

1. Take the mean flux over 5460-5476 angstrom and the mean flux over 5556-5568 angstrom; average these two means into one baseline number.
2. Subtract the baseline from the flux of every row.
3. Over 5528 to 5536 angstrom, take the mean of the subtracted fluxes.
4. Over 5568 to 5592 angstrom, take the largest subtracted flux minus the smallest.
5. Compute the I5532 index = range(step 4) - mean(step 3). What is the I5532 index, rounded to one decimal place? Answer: 2.7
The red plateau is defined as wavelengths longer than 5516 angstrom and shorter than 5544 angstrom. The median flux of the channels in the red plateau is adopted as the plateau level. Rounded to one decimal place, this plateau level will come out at 5.1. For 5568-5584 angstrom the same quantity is 6.5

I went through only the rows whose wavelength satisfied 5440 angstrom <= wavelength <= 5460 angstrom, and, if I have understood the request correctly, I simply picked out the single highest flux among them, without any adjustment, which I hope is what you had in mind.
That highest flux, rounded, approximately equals 4.99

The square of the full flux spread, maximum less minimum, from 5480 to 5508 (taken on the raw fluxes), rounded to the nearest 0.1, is 2.5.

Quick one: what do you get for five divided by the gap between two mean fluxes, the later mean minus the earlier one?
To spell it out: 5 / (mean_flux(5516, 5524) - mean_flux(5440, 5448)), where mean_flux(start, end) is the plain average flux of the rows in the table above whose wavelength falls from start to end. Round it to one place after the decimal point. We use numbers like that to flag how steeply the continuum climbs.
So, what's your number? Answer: -13.5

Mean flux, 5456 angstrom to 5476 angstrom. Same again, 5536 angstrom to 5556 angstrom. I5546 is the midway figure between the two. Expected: 5.40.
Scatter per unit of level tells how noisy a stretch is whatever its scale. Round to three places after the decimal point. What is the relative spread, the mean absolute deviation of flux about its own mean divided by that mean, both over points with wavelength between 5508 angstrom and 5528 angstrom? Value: 0.063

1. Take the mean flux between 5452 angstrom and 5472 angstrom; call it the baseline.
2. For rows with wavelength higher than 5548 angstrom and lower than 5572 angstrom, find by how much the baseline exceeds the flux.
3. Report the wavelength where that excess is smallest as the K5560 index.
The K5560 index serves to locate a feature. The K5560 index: 5550 angstrom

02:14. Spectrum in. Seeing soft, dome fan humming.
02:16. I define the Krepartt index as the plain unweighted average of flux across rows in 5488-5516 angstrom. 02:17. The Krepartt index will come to 5.2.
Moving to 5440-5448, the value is 4.9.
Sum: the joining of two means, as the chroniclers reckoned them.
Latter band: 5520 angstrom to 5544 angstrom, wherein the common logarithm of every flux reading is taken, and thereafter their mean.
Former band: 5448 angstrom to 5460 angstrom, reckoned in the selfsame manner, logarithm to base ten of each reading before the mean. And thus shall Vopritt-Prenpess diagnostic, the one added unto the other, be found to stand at 1.34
